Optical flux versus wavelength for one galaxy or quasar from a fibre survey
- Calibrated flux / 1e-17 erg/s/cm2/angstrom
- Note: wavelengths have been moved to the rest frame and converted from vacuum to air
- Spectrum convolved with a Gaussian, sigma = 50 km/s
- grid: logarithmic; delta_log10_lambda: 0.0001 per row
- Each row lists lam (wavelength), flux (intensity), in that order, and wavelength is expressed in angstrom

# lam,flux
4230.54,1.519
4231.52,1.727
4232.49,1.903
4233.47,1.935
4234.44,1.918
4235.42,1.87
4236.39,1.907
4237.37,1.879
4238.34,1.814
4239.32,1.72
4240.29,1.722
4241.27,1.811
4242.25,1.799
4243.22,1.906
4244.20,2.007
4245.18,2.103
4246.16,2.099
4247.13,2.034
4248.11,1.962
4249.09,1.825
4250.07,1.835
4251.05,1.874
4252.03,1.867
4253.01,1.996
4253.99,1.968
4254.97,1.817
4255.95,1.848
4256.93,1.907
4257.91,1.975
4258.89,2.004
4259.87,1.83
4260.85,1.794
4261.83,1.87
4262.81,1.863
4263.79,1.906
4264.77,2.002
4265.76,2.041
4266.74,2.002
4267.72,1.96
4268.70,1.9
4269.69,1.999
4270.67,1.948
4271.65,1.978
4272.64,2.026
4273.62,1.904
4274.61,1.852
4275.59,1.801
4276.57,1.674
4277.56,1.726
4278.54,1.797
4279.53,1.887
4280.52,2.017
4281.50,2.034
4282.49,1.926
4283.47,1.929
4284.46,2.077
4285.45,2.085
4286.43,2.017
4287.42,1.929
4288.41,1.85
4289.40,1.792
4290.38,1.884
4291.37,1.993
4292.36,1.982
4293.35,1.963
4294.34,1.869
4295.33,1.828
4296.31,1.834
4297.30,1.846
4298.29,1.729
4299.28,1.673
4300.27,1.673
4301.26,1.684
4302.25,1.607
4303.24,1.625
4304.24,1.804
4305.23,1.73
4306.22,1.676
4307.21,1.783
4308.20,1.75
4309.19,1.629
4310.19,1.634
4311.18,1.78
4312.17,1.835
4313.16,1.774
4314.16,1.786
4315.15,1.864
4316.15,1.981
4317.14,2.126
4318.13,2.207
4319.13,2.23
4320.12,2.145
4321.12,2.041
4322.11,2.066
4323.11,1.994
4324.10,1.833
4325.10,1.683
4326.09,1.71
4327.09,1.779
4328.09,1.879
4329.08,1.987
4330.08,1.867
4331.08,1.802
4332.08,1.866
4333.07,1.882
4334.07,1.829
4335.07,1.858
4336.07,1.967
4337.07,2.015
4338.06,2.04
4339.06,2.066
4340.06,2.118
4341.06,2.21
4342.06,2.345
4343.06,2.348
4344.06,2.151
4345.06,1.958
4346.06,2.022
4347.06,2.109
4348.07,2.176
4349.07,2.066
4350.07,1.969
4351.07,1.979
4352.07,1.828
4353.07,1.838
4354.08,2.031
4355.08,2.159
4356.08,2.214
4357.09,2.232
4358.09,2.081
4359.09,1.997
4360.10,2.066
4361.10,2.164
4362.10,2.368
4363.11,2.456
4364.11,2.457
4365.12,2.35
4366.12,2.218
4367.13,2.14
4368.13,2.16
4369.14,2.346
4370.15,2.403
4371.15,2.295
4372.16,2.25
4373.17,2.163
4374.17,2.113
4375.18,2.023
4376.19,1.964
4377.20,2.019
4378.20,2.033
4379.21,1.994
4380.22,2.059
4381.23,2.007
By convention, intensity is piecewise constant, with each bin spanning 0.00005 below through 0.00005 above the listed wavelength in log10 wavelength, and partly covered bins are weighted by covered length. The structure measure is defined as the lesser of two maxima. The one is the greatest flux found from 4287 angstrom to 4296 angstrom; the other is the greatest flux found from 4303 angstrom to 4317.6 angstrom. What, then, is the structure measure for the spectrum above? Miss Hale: 1.99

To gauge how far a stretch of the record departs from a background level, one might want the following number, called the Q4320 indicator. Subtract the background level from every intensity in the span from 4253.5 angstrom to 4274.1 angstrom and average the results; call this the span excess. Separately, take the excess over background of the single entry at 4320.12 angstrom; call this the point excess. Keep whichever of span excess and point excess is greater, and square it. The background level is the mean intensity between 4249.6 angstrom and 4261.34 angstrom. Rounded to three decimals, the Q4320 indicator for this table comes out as 0.064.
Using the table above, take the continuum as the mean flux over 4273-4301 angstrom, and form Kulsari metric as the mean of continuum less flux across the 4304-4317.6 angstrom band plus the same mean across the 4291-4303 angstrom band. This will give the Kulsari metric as 0.2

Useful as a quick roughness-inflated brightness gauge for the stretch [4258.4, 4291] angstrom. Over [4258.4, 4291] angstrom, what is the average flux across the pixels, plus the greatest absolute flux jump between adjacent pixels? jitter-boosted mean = 2.09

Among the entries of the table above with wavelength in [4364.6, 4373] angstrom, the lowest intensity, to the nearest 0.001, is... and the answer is 2.140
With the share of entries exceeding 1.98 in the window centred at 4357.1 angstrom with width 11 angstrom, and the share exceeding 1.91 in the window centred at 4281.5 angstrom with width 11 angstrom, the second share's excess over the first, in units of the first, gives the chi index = -0.2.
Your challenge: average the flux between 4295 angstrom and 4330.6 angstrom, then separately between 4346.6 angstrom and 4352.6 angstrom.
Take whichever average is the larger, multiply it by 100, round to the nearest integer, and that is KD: 202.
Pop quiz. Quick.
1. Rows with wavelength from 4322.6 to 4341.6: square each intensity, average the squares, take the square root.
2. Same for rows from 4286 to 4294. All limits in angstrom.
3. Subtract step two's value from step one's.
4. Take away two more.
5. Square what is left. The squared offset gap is 4.0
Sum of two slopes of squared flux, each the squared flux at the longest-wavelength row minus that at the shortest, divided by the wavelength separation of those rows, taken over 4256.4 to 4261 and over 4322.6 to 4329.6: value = -0.11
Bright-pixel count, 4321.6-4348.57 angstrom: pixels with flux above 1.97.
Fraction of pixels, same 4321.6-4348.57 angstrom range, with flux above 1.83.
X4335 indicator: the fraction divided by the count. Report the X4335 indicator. 0.058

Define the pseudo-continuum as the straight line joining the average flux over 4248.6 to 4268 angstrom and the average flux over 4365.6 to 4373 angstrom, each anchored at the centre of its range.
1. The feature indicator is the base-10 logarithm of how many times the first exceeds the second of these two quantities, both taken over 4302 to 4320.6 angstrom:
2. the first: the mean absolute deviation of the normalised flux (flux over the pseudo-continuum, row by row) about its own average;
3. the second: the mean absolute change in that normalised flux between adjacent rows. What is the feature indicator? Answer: 0.283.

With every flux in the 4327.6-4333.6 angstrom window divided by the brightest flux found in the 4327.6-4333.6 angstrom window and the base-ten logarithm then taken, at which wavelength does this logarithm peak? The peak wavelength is 4329.08 angstrom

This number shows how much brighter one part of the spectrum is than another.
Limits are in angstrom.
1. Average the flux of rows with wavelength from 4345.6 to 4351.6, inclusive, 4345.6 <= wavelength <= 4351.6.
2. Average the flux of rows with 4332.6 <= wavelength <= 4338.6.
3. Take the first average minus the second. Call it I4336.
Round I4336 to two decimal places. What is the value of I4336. 0.12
